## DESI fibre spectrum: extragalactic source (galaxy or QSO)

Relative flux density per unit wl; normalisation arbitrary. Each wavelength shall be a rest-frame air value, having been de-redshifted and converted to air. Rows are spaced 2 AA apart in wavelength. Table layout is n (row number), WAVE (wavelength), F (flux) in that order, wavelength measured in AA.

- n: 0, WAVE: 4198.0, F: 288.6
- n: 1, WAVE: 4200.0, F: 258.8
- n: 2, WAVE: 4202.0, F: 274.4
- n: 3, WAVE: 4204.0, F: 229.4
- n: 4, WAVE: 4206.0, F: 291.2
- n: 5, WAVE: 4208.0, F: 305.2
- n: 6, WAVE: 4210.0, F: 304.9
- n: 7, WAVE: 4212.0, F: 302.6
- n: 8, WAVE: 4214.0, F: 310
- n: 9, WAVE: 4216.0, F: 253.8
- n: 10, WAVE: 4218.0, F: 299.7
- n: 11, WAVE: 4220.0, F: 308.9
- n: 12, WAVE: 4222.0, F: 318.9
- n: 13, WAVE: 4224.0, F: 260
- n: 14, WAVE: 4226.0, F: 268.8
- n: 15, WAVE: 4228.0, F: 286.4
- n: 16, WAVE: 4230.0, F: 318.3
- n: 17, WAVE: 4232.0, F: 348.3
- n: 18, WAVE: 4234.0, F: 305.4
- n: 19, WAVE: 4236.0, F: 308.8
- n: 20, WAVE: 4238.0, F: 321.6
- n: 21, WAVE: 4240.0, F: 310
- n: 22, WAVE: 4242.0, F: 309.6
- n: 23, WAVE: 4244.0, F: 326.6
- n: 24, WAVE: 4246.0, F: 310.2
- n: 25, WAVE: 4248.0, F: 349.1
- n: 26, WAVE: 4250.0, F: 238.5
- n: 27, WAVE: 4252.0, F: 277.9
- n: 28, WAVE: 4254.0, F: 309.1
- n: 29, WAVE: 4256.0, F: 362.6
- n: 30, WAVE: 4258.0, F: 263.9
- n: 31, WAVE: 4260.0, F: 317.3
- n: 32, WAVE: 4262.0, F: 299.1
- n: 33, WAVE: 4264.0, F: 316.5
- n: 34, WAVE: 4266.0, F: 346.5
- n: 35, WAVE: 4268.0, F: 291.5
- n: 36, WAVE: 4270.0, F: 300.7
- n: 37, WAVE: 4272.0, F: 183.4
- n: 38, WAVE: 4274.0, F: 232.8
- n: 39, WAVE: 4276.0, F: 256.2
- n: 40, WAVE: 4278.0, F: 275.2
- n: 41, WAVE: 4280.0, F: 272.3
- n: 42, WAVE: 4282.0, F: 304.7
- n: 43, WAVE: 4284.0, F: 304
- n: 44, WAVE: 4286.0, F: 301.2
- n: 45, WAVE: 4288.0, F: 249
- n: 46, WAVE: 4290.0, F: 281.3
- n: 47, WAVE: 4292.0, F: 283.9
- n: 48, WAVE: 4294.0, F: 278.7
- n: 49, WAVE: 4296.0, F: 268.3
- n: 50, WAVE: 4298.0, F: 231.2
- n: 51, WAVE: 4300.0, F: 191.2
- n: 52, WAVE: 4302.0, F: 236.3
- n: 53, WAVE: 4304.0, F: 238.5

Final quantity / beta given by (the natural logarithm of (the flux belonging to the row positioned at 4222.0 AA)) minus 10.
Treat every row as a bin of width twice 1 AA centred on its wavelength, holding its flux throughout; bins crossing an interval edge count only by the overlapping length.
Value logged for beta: -4.24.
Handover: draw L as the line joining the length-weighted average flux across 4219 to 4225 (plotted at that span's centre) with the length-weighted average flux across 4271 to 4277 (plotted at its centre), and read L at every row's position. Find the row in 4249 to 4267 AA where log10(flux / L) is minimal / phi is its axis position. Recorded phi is 4250.0 AA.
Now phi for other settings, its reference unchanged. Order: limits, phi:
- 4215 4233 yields 4216.0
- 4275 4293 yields 4276.0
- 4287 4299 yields 4298.0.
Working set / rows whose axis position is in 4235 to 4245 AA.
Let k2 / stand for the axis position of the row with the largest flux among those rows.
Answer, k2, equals 4244.0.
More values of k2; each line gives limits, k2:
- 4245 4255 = 4248.0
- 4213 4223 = 4222.0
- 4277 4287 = 4282.0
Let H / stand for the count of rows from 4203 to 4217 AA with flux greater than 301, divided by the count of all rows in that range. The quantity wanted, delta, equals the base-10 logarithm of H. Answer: -0.24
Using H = 0.57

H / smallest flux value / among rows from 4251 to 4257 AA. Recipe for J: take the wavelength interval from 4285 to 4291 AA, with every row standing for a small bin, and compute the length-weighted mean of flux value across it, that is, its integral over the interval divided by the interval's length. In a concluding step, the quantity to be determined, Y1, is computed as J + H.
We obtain 555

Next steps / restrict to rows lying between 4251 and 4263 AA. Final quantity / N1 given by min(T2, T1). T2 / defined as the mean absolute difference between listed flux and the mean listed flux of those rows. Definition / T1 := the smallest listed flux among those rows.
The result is 25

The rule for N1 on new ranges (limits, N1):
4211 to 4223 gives 15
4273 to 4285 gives 20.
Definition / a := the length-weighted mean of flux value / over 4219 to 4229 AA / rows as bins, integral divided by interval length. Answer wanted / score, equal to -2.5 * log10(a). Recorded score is -6.15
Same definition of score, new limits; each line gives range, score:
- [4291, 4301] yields -6.00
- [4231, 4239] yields -6.27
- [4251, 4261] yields -6.21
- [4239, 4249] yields -6.27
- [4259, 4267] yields -6.26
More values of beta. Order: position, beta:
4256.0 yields -4.11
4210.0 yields -4.28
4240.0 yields -4.26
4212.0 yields -4.29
